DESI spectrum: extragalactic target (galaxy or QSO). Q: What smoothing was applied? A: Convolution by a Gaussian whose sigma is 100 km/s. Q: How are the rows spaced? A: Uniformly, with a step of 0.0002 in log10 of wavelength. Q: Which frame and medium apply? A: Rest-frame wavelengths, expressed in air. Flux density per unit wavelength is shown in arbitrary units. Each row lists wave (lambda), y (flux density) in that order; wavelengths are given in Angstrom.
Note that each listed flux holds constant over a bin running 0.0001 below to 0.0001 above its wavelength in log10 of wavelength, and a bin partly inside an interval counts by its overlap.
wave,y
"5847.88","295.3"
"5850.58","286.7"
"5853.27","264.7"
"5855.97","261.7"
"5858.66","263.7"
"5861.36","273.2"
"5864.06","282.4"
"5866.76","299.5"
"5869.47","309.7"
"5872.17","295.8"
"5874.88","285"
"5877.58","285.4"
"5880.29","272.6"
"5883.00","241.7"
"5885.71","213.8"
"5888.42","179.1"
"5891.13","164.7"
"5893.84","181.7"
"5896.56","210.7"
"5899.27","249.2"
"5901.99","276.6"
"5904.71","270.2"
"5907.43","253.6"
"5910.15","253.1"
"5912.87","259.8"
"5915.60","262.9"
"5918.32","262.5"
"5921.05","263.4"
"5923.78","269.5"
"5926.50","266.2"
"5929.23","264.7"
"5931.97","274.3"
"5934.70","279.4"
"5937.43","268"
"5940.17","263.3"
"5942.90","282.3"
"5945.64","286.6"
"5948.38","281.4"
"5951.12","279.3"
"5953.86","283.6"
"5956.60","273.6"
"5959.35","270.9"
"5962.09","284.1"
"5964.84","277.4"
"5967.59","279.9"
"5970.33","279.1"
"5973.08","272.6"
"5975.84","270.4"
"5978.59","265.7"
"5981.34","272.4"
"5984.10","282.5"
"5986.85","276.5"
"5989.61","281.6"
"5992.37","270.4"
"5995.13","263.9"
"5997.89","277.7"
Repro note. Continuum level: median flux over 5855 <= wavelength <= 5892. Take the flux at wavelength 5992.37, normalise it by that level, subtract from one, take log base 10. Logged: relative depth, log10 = -2.0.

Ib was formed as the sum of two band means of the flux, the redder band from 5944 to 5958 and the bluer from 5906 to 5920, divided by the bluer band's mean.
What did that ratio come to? 2.09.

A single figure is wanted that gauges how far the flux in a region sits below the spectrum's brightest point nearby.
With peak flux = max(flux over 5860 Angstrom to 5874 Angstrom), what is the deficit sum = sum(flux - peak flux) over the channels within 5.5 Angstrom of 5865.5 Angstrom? -74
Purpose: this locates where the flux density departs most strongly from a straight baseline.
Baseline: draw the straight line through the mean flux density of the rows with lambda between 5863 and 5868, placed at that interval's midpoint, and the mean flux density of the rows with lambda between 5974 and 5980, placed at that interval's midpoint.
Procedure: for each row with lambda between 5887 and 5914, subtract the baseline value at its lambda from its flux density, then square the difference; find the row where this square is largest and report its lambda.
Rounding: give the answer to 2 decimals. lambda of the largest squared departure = 5891.13 Angstrom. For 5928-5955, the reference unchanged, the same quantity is 5929.23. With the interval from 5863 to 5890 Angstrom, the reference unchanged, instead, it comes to 5888.42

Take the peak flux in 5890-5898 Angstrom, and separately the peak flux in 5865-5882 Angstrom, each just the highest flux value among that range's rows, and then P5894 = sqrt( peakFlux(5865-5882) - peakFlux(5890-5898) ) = 10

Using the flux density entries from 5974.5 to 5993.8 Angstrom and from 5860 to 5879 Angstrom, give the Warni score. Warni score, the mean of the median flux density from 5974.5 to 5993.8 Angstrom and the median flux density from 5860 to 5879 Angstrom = 279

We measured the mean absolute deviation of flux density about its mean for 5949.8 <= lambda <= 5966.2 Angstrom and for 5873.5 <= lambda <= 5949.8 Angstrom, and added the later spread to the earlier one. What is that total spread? 29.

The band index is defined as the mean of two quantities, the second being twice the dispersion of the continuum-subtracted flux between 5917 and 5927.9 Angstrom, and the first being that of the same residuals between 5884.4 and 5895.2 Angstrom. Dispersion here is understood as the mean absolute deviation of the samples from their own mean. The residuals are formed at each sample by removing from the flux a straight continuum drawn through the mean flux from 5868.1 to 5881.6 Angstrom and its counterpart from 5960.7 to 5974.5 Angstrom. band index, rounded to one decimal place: 9.9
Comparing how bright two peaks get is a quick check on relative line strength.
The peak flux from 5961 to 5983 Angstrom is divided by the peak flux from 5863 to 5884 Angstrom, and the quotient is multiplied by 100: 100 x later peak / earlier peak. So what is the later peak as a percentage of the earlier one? 92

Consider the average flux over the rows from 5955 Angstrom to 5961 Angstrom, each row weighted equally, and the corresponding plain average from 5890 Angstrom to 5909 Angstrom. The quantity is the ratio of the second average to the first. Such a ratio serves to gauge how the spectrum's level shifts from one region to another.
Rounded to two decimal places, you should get 0.84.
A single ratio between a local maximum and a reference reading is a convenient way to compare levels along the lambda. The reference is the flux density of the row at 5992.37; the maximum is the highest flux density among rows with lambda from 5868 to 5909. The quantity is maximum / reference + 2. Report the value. 3.15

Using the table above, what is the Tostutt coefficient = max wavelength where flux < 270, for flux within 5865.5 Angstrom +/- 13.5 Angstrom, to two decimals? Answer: 5858.66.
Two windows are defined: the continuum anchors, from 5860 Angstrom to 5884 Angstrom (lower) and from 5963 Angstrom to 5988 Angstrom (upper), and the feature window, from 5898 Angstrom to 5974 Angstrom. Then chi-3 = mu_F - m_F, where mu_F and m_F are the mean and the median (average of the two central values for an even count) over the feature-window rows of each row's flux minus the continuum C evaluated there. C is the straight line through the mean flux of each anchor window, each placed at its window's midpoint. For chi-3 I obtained -2.3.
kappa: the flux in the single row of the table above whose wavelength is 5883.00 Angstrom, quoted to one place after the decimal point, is 241.7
